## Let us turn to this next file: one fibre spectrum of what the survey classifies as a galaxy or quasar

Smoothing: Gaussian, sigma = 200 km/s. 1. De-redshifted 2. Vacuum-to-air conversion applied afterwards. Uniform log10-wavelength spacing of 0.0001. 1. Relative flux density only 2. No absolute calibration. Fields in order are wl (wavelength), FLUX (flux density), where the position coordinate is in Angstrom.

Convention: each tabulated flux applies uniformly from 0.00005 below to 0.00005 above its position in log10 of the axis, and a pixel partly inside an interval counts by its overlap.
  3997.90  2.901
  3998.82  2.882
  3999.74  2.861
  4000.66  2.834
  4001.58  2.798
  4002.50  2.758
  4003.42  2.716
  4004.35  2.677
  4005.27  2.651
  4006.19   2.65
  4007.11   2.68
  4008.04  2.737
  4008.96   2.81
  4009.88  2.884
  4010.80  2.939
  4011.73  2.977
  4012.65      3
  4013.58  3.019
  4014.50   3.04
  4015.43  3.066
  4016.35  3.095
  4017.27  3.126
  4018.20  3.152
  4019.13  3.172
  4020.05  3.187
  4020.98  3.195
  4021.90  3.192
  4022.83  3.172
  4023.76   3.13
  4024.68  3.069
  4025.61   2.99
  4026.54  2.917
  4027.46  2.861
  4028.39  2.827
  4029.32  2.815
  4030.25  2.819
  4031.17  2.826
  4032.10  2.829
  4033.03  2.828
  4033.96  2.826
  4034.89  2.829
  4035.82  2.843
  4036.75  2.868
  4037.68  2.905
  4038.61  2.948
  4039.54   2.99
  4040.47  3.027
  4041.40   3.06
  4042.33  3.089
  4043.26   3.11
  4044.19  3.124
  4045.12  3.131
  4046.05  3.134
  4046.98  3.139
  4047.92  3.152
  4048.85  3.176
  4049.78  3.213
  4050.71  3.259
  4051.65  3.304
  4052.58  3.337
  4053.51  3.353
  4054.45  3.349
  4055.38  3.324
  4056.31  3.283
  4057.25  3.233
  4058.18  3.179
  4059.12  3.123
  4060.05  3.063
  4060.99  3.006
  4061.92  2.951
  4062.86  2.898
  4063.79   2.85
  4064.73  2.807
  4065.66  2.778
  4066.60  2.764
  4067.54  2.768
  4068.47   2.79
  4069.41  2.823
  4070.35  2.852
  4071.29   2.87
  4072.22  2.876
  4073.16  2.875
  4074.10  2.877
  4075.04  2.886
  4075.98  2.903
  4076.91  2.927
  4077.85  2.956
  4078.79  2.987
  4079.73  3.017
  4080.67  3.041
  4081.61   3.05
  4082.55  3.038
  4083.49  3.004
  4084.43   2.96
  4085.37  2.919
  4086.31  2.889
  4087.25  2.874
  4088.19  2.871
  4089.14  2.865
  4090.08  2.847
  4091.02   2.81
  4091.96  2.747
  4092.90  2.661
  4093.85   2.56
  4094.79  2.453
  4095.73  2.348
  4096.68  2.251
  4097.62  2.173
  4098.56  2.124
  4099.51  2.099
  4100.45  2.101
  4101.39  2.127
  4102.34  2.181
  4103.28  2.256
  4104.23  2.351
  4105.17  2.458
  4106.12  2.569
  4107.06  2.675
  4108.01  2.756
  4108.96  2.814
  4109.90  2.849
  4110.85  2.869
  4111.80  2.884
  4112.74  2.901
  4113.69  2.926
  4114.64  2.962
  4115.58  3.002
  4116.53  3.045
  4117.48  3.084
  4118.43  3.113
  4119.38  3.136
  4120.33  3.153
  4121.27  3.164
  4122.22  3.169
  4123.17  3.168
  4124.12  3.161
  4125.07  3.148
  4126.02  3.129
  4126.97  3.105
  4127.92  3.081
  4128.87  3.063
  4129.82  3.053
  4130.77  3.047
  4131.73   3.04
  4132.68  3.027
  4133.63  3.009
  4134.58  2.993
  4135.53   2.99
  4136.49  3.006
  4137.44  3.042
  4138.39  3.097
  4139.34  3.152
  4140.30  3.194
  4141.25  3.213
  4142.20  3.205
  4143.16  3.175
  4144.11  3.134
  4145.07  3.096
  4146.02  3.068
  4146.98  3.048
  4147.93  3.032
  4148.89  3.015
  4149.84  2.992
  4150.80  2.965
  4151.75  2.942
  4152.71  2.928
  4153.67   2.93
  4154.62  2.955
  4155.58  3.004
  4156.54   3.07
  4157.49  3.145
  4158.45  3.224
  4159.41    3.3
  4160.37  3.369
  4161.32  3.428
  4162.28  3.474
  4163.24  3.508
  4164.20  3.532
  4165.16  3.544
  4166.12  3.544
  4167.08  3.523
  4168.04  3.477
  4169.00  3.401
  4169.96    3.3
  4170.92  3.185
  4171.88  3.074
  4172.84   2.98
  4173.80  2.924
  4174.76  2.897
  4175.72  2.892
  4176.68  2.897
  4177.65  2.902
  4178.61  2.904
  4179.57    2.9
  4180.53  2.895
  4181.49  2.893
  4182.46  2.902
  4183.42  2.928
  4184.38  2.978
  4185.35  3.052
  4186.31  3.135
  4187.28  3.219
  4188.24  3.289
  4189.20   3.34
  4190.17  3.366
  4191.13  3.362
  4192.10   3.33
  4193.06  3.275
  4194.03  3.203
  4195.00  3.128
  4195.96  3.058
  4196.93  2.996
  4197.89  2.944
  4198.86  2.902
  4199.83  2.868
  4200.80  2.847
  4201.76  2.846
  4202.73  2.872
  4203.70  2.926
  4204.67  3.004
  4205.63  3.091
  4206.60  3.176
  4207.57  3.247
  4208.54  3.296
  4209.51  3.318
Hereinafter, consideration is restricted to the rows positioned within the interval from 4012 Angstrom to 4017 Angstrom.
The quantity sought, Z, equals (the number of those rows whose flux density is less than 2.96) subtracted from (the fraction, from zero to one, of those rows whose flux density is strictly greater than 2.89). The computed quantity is 1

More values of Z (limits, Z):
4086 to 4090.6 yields -5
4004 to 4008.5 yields -5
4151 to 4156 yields -3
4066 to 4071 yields -5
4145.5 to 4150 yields 1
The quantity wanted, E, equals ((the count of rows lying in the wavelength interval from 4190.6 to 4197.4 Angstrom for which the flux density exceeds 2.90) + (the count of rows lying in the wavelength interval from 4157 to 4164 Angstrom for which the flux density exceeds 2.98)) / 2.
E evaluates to 7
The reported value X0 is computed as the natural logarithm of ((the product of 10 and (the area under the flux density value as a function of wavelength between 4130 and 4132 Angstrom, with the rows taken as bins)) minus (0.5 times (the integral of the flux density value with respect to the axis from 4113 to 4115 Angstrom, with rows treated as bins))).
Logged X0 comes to 4.06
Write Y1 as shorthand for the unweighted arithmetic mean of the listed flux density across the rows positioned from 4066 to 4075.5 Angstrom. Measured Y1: 2.8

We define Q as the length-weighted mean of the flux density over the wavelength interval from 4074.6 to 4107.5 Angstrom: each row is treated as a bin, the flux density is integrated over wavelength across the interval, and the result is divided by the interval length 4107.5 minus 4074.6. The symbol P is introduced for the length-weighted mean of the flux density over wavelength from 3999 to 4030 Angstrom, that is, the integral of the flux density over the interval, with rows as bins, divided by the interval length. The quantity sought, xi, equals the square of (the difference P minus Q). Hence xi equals 0.08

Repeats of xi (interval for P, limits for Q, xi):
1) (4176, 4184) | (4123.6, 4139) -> 0.03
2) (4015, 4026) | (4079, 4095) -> 0.07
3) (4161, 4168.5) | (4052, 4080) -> 0.26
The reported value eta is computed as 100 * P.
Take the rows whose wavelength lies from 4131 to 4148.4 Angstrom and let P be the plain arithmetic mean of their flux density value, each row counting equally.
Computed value 308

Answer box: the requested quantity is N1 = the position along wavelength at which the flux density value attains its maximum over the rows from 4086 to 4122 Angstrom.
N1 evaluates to 4121.27 Angstrom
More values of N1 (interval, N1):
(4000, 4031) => 4020.98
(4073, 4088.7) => 4081.61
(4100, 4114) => 4113.69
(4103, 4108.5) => 4108.01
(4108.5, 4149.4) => 4141.25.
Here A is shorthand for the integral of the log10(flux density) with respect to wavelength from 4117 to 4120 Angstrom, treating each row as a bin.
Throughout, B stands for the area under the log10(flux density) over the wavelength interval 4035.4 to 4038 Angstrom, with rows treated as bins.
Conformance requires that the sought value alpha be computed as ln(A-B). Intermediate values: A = 1.48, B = 1.190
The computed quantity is -1.25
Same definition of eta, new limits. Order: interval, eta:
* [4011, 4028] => 308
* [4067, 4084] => 292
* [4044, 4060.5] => 322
